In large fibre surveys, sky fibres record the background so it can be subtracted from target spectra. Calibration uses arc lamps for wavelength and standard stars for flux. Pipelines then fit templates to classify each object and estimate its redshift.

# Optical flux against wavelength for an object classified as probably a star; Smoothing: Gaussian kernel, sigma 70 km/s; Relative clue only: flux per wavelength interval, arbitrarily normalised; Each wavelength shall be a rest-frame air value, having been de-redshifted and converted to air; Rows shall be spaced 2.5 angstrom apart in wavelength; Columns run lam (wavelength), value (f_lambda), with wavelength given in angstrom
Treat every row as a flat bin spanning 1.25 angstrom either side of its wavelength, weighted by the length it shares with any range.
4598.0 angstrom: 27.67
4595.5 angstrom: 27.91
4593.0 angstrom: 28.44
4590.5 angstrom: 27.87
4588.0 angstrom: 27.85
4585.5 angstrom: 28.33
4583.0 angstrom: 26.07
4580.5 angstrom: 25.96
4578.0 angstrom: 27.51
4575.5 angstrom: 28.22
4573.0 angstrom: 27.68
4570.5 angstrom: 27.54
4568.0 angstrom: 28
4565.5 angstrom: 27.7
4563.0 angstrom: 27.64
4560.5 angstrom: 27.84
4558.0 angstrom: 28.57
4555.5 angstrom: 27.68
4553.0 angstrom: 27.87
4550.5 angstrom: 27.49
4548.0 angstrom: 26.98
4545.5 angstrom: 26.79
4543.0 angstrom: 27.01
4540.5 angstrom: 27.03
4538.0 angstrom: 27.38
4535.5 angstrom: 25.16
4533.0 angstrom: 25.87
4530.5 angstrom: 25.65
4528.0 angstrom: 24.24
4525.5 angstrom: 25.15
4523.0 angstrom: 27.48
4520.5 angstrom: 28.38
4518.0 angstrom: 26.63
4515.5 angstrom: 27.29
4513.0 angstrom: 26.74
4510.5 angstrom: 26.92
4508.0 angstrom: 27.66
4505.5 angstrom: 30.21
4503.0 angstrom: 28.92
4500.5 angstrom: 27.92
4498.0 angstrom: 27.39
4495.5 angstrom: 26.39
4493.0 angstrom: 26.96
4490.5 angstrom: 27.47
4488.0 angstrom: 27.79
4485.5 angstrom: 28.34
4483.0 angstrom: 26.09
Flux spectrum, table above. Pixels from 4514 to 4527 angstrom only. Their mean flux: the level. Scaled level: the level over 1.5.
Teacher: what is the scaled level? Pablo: 18.0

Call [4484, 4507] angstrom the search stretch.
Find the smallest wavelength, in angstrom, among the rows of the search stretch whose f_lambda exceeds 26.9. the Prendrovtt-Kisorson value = 4485.5 angstrom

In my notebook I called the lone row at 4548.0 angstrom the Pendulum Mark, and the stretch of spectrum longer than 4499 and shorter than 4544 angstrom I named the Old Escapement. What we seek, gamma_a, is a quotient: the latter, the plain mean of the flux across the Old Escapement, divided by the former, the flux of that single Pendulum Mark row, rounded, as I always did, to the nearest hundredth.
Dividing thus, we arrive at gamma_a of 1.00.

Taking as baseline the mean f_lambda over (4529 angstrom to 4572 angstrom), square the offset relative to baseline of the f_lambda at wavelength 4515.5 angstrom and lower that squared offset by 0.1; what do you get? -0.09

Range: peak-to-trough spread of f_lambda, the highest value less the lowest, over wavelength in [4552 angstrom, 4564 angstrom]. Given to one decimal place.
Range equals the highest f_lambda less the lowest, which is 0.9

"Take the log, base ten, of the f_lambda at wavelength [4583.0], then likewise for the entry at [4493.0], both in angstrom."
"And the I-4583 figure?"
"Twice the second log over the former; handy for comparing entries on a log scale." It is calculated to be 2.02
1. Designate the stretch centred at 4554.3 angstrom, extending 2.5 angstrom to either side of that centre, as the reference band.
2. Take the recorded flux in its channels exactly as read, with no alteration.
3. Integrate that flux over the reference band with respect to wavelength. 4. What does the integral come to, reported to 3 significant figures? 139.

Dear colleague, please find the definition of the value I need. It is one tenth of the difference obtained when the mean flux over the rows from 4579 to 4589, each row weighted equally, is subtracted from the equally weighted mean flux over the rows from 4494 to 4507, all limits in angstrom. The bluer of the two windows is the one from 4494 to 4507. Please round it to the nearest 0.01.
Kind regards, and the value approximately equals 0.11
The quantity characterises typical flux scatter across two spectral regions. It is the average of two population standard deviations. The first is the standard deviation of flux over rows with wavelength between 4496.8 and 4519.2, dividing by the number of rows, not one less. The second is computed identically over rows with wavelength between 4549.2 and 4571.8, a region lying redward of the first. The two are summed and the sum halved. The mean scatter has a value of 0.70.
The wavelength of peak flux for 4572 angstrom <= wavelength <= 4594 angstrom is 4593.0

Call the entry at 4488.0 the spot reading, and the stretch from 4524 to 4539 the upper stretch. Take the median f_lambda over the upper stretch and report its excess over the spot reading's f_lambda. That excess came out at -2.4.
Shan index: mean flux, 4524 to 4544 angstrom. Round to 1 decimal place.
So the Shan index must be 25.9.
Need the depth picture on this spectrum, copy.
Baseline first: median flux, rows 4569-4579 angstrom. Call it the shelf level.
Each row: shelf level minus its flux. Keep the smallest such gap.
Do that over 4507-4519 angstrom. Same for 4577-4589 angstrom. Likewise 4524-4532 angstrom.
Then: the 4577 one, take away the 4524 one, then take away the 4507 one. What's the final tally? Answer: -2.6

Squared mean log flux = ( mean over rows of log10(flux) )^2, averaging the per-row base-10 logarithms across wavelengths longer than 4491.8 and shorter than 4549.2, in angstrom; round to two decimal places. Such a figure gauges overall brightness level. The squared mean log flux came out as 2.05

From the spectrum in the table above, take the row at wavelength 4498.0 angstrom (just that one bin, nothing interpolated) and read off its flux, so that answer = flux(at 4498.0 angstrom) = 27.39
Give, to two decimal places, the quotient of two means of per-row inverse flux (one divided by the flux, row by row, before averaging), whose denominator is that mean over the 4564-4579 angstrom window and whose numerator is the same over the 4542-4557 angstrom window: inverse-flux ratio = 1.02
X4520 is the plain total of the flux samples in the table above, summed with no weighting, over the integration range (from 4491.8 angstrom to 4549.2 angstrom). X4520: 620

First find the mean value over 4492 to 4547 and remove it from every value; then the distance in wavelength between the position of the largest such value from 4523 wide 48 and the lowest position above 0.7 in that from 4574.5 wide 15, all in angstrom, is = 62.5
